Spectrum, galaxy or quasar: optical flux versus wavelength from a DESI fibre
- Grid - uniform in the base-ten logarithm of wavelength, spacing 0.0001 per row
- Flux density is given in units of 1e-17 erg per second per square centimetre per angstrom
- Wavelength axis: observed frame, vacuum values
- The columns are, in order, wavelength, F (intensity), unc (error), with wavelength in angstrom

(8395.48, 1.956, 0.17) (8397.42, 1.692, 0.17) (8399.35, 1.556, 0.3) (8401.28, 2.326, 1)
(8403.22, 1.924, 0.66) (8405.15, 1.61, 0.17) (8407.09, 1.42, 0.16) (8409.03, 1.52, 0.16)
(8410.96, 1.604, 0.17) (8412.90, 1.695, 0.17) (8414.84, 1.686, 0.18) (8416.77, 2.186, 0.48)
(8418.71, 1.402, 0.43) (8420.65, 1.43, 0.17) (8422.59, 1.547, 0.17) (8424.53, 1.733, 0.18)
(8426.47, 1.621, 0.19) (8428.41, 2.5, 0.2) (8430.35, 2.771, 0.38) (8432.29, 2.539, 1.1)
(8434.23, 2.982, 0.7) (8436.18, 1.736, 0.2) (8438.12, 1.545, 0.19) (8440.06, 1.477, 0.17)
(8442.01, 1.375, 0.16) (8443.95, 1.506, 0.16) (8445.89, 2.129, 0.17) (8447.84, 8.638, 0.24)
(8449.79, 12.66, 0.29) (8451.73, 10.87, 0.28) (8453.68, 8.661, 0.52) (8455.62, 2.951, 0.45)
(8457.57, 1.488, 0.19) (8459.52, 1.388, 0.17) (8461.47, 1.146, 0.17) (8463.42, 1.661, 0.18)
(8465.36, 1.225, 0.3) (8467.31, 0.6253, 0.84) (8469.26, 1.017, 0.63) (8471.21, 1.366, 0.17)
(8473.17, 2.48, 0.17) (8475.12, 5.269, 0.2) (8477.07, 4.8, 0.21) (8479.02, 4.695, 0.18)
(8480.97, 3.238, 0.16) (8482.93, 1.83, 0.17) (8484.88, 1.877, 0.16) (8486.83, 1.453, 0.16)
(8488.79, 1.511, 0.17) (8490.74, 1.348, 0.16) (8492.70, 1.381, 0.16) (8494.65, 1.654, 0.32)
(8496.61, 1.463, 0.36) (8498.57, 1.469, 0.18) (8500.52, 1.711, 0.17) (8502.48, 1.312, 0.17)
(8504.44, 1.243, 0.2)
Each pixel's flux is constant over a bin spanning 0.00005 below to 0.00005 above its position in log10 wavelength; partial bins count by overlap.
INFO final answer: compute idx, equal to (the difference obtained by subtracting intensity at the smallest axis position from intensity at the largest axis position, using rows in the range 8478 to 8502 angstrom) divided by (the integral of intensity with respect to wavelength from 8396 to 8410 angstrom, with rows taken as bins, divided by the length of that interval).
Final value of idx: -1.7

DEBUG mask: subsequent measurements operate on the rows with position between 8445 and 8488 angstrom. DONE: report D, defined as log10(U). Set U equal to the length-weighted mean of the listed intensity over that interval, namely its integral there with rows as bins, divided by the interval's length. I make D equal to 0.57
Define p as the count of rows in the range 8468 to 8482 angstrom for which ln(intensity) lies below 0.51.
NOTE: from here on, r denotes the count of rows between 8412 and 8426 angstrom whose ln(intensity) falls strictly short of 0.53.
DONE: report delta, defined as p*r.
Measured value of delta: 10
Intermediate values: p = 2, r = 5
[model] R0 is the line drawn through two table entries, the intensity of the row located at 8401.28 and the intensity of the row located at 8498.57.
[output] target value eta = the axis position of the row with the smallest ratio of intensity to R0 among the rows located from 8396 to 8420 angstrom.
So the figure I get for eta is 8407.09 angstrom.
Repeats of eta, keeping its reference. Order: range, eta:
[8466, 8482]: 8467.31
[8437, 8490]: 8467.31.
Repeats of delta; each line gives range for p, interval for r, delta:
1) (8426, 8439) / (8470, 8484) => 2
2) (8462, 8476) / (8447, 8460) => 10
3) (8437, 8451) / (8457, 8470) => 28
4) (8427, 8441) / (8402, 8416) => 12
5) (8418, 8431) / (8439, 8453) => 12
